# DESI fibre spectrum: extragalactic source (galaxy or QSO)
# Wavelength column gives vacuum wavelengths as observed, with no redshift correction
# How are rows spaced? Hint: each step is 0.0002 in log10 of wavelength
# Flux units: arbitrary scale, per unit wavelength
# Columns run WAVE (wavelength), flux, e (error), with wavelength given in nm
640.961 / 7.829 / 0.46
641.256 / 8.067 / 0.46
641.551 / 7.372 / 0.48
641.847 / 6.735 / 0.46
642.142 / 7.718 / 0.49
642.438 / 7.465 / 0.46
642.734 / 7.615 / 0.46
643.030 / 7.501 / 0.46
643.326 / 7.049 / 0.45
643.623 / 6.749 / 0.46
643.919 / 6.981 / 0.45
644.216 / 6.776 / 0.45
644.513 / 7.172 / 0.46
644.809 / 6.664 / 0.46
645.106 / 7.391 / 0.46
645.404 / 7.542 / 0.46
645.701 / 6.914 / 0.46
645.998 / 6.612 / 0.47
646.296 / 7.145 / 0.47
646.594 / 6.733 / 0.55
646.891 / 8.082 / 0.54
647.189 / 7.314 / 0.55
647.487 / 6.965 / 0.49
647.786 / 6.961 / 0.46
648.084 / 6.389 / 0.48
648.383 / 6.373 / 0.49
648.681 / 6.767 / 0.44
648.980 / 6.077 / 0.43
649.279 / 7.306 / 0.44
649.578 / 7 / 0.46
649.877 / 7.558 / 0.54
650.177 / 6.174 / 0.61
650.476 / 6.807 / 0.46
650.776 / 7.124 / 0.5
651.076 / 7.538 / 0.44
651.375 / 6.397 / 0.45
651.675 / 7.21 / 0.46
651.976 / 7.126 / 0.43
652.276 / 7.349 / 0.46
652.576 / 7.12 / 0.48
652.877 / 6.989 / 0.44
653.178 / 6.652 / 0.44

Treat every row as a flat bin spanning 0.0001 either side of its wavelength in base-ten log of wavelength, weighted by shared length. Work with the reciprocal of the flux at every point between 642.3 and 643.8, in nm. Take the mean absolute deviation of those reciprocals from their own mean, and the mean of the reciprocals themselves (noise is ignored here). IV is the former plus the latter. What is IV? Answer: 0.144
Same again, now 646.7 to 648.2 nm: 0.149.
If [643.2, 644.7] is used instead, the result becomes 0.147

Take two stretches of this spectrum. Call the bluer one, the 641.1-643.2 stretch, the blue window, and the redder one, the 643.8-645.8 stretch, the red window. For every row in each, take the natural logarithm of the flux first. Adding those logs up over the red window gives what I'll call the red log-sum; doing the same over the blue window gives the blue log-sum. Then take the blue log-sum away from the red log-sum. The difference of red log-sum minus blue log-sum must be -0.41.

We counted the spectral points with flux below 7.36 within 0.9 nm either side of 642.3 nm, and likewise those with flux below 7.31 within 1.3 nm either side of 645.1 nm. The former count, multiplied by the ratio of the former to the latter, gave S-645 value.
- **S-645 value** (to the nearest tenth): 0.1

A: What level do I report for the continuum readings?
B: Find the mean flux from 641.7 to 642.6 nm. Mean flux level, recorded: 7.31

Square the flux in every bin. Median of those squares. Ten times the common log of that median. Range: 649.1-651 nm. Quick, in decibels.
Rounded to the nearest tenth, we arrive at 17.0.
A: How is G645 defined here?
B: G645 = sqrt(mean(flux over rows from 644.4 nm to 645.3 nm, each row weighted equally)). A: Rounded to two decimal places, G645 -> 2.66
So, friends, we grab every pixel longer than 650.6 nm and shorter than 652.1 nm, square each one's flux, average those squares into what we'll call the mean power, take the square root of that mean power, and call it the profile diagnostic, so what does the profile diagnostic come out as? 7.089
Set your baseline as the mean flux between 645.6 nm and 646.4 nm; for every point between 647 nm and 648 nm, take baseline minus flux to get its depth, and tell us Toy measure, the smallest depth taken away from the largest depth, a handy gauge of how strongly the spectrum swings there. 0.35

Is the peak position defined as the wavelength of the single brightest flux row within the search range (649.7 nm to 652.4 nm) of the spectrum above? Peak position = 649.877 nm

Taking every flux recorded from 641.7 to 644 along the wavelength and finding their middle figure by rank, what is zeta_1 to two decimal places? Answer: 7.26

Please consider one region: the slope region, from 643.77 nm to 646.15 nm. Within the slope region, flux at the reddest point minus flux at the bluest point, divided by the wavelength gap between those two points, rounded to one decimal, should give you -0.2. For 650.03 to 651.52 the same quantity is 0.2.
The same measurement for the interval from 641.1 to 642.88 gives -0.3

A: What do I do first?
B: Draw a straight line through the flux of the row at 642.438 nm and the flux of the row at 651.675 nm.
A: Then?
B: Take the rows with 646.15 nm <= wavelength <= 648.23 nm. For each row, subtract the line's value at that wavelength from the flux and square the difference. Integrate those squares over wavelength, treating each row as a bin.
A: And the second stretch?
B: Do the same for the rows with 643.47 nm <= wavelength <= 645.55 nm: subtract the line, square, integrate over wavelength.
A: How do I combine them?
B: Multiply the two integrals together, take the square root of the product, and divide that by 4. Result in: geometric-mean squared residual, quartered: 0.14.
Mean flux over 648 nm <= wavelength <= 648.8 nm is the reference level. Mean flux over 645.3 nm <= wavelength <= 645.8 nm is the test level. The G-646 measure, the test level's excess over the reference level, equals 0.72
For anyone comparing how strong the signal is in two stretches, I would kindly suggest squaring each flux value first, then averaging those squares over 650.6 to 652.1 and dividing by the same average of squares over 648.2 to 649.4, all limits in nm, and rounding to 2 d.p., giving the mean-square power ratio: 1.14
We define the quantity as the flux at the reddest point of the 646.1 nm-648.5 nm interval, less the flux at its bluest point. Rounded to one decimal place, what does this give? -0.8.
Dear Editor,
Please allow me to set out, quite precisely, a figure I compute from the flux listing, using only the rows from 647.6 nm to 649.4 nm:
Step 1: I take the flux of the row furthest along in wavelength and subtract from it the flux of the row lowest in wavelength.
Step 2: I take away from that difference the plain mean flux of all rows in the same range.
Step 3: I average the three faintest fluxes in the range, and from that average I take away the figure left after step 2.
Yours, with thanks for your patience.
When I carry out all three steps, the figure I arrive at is 12.6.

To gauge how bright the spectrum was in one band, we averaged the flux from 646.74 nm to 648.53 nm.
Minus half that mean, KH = -3.51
